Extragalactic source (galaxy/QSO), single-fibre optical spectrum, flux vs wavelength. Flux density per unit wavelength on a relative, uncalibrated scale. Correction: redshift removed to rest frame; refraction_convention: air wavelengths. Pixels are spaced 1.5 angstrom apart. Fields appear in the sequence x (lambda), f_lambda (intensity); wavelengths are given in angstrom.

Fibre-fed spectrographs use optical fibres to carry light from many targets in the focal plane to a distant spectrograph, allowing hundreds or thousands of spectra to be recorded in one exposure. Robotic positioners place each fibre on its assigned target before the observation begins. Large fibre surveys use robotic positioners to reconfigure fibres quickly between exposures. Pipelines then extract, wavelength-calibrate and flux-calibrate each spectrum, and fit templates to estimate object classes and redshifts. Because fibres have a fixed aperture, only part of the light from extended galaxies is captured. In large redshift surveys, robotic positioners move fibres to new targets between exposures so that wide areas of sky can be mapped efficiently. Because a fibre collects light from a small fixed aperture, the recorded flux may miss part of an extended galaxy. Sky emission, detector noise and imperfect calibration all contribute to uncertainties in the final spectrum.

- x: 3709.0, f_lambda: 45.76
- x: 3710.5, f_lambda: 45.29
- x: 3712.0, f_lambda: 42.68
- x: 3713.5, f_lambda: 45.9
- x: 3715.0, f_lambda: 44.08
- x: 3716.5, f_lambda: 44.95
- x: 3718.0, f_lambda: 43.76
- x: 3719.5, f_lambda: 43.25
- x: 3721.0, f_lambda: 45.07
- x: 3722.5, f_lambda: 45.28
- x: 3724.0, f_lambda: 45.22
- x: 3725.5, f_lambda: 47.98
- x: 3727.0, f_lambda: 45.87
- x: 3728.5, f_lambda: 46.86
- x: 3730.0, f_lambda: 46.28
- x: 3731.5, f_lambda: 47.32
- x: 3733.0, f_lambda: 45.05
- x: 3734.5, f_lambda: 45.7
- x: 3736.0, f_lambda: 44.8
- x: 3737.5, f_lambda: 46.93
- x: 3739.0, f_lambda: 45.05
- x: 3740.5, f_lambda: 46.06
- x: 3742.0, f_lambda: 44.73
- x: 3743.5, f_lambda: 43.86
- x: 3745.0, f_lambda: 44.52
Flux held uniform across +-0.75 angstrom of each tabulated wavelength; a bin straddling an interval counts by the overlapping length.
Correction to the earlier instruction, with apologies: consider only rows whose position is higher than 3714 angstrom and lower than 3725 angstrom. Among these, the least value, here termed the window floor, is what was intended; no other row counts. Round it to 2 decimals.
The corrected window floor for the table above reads 43.25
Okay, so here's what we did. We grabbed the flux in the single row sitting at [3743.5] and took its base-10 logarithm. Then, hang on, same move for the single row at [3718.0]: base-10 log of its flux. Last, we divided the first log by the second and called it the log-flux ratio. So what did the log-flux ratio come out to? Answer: 1.00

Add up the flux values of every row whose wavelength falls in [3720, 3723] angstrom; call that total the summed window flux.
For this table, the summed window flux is 90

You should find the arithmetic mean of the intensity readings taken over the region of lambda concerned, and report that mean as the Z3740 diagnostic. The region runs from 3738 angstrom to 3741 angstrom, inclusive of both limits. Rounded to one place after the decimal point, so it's 45.6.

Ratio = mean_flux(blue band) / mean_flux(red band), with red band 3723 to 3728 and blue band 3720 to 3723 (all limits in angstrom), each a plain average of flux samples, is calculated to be 0.97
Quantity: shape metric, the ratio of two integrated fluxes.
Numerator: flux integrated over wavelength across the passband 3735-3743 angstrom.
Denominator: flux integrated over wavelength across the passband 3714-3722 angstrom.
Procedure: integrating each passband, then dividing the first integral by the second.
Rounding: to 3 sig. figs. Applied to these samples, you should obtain 1.03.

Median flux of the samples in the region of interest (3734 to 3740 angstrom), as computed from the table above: 45.4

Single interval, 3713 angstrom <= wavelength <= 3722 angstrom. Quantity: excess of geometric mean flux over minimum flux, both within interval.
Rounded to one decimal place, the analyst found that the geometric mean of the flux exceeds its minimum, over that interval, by 1.2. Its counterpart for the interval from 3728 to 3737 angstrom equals 1.2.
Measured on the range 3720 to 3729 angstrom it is 1.0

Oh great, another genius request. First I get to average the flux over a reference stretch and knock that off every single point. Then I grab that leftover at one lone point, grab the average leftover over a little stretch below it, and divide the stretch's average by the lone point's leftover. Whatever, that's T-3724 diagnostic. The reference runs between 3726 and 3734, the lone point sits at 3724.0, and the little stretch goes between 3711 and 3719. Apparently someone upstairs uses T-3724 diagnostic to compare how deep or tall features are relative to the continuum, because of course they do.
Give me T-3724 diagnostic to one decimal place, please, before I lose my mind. 1.9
